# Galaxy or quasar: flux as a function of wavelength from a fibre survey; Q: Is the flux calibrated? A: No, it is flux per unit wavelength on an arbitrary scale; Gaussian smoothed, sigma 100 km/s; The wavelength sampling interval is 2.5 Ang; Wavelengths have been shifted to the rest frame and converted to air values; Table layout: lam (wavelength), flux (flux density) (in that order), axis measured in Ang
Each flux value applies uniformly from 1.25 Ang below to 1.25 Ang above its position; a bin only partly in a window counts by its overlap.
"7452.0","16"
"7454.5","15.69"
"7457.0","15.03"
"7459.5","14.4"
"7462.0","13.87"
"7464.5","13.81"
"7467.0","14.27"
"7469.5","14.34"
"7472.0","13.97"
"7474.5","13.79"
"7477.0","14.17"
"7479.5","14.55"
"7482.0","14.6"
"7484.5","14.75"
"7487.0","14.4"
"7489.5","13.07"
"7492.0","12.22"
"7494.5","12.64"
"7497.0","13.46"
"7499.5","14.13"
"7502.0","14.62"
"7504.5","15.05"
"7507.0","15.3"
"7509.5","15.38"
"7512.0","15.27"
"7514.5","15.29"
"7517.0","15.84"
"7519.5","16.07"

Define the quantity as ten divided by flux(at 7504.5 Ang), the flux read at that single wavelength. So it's 0.66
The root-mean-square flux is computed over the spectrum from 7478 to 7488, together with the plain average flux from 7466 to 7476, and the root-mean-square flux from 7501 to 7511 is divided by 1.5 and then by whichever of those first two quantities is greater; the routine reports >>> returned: 0.690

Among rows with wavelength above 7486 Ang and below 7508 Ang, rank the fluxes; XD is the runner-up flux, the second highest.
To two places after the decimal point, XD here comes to 15.05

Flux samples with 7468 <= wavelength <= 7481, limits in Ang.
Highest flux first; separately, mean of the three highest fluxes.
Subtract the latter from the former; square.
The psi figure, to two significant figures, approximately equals 0.039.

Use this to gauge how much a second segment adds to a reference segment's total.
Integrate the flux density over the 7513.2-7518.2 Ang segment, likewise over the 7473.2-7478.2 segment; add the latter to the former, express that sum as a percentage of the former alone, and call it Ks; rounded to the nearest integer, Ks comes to 190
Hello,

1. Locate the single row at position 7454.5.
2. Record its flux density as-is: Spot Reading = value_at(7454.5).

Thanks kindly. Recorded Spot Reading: 15.69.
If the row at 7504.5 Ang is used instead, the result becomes 15.05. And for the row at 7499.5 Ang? 14.13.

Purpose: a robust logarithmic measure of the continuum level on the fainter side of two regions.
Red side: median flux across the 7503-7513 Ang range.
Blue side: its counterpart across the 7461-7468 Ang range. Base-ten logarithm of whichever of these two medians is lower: 1.14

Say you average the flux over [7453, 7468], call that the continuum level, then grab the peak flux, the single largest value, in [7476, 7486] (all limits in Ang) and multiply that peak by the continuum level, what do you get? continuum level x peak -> 214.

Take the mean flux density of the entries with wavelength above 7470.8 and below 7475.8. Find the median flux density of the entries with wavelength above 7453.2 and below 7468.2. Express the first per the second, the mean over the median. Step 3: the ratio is 0.97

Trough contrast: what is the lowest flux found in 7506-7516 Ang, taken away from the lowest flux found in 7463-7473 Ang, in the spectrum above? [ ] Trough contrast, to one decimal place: -1.5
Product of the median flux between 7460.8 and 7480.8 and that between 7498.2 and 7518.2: 215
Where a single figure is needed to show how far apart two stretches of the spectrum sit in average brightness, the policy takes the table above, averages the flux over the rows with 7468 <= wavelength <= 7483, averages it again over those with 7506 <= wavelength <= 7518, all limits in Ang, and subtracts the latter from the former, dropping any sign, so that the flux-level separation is 1.2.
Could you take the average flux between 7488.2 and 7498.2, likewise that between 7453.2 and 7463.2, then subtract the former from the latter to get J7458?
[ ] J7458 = 1.9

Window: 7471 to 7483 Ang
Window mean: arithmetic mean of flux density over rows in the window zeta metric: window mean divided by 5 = 2.84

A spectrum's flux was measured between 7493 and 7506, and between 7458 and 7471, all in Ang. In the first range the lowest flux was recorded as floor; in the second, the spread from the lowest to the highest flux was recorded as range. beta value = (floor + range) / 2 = 6.6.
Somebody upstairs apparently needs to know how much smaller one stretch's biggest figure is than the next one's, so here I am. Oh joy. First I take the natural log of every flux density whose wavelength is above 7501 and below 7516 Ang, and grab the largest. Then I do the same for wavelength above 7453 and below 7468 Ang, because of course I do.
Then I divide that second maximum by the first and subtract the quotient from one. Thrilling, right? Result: -0.01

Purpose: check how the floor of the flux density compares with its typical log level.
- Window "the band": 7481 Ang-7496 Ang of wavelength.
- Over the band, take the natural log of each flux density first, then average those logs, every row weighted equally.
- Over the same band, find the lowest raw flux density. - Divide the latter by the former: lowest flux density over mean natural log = 4.69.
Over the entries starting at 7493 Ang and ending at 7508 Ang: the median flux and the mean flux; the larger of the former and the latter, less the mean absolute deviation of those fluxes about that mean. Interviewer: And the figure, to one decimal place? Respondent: 13.6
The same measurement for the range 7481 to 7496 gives 12.8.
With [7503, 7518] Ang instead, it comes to 15.2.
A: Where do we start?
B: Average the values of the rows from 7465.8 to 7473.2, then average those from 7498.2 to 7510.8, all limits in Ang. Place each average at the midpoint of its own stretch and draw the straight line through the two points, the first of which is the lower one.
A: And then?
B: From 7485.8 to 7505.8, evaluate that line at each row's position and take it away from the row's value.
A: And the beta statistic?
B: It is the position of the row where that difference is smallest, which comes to 7492.0 Ang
